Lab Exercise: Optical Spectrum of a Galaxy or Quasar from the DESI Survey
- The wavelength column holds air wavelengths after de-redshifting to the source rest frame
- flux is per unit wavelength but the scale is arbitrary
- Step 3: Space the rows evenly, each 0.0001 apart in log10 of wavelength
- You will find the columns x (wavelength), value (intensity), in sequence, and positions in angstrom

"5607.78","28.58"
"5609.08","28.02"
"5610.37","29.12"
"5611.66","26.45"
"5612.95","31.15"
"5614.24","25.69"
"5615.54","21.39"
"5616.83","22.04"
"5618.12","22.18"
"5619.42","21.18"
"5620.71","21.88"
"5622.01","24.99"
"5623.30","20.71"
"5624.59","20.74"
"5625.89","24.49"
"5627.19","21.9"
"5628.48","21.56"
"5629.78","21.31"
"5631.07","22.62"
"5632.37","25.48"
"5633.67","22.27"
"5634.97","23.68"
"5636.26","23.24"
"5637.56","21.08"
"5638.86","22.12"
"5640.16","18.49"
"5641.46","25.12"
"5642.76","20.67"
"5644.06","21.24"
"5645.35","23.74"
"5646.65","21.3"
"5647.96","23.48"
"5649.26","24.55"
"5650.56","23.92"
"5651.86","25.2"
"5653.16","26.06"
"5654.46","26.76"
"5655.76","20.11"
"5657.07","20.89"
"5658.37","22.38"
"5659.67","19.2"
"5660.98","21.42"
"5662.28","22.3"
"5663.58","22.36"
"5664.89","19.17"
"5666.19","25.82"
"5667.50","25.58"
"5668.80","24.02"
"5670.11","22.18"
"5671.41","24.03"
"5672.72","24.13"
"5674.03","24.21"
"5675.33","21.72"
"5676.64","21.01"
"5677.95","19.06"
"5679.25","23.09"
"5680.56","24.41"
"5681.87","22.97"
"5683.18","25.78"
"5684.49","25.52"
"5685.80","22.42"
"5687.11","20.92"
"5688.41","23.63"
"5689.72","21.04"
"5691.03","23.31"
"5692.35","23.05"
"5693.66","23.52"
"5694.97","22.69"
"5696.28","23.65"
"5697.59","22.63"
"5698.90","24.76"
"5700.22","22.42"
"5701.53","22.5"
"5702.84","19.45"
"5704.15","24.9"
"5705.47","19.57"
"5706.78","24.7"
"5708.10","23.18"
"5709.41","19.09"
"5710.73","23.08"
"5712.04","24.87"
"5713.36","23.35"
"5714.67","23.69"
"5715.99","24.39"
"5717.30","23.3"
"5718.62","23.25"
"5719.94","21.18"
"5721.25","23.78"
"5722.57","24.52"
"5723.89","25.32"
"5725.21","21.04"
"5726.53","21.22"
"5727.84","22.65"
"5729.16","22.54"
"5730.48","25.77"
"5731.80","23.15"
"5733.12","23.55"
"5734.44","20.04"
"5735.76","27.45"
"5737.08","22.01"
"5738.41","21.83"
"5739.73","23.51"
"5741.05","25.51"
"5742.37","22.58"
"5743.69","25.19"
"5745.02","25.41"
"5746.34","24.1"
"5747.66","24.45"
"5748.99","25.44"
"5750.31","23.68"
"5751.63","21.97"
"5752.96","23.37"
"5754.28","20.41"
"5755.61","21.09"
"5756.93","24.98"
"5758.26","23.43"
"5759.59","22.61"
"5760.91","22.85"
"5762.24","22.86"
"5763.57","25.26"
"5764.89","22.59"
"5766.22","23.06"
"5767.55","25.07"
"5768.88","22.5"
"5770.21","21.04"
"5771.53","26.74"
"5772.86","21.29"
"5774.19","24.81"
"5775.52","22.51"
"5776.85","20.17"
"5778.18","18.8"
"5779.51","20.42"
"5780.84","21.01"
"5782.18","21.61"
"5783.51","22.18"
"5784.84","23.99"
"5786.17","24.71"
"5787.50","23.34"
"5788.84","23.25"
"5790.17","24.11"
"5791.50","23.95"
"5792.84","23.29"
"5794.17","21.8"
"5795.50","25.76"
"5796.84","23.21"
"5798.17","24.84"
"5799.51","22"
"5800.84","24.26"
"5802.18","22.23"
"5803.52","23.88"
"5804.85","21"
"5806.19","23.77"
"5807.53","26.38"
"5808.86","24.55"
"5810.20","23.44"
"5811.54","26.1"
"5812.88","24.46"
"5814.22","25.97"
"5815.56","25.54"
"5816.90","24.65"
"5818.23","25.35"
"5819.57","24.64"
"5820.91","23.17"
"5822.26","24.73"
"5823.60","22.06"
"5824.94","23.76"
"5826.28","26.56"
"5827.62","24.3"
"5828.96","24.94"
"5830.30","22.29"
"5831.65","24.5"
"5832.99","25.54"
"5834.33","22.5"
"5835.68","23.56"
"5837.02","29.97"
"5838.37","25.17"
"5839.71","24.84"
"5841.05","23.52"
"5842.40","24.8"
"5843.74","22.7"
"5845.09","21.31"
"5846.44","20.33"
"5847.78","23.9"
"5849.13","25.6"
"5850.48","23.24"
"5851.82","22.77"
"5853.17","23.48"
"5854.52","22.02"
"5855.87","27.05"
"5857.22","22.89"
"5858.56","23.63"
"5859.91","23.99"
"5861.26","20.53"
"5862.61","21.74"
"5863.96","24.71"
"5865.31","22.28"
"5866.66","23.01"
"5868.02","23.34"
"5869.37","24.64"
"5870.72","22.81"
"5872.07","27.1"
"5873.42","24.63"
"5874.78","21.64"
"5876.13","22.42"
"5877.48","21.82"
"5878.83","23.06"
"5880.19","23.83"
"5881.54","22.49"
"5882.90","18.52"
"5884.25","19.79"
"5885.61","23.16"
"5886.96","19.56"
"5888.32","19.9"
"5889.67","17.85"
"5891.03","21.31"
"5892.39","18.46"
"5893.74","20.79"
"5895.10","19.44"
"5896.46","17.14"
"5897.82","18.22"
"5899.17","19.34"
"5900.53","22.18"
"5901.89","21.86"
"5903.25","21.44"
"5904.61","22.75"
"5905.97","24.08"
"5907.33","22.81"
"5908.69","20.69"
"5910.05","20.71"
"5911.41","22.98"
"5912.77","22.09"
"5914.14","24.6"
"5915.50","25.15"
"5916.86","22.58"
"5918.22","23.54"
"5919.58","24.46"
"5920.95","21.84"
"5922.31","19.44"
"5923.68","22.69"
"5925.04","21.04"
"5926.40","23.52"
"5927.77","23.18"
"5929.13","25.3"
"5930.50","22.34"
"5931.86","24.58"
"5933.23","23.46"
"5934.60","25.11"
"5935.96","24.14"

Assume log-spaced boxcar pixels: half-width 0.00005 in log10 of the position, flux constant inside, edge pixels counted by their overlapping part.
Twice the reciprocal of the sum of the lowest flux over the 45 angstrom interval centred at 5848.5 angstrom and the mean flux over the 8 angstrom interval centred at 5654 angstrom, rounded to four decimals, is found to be 0.0453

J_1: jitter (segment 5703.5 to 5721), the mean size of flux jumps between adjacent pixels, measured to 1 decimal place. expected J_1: 2.3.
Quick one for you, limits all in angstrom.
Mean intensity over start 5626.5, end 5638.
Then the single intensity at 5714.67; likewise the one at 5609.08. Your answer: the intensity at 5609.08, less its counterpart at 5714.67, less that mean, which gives -18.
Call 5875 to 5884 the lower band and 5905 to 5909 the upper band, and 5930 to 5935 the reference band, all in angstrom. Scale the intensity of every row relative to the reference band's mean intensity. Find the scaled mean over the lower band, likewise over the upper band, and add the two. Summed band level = 1.87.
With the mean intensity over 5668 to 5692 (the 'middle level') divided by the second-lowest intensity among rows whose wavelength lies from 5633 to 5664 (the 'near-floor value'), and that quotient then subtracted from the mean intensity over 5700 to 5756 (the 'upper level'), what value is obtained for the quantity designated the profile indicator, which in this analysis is 21.9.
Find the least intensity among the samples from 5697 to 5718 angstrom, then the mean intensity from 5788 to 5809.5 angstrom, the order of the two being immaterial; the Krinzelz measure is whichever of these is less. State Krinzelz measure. 19.1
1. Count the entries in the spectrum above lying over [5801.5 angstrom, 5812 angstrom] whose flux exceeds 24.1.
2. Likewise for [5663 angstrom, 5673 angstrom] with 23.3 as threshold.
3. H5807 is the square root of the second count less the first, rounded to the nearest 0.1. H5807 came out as 1.4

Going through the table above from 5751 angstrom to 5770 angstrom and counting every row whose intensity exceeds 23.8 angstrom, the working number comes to 3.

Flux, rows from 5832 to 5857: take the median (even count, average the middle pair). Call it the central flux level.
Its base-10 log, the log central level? 1.37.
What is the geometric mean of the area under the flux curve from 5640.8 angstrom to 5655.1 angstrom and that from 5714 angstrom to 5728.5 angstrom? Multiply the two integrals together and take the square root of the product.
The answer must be 338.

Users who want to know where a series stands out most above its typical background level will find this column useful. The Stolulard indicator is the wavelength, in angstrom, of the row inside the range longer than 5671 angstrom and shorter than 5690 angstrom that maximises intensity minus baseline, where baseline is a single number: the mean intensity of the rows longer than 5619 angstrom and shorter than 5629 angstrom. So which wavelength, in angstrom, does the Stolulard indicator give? 5683.18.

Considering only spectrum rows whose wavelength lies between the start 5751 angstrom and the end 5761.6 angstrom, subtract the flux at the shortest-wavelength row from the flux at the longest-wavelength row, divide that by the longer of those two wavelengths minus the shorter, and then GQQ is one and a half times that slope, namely 0.14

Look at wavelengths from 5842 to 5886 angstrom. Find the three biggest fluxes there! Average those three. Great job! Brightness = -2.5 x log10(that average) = -3.56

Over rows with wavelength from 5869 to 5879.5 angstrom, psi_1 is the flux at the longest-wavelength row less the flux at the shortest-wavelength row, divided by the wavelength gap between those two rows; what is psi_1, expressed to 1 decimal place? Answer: -0.2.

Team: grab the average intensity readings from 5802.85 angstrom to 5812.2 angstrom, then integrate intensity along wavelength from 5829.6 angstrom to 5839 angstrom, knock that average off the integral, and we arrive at 209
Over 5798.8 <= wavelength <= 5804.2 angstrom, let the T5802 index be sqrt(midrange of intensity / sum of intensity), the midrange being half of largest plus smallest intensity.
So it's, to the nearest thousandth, 0.500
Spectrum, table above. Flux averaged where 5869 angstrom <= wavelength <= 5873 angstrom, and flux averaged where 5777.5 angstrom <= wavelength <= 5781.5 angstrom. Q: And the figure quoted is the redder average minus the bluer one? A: 4.8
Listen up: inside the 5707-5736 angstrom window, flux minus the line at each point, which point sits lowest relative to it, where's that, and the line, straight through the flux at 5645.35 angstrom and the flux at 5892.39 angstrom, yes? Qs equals 5709.41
